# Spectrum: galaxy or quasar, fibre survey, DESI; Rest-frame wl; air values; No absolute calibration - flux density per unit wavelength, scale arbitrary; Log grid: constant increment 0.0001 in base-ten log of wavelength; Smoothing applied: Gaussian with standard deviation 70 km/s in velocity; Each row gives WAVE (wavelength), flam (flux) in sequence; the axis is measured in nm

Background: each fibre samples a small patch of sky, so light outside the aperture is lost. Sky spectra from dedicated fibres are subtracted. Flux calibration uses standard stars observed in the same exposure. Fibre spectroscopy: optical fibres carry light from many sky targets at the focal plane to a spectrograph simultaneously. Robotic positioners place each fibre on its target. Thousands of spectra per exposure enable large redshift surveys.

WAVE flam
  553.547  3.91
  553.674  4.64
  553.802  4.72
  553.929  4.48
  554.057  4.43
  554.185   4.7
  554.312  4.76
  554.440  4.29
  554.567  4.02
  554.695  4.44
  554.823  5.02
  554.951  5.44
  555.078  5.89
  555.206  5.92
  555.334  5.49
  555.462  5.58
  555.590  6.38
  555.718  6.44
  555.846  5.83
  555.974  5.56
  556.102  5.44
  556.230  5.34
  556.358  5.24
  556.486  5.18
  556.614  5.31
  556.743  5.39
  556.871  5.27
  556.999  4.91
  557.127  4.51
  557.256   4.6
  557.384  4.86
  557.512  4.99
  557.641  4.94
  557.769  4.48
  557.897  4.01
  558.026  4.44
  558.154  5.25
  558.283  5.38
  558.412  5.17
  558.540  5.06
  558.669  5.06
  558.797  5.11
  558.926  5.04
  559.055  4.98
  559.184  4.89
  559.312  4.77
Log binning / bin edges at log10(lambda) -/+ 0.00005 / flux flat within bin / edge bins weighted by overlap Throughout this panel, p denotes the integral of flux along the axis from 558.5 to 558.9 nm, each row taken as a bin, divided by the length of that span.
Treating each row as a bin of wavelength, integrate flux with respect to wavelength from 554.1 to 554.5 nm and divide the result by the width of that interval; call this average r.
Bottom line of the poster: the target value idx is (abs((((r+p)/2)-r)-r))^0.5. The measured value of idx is 2.08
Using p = 5.07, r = 4.58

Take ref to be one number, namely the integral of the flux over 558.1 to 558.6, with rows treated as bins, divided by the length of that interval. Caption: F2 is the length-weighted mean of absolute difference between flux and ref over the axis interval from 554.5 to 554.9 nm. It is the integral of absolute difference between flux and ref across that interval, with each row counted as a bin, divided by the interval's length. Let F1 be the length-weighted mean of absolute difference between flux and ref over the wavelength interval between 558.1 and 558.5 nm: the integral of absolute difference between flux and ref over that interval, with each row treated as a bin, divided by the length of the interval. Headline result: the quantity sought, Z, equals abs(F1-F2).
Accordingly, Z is 0.62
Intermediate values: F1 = 0.1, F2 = 0.70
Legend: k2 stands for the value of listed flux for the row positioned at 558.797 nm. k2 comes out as 5.11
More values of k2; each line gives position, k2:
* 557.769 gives 4.48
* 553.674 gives 4.64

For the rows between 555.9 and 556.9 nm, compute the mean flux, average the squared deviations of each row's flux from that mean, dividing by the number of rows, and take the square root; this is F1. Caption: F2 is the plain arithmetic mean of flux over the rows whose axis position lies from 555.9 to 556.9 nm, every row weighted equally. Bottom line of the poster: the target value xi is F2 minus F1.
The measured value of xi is 5.2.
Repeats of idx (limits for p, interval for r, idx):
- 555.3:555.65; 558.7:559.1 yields 2.16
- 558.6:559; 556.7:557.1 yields 2.27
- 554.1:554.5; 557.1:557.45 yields 2.17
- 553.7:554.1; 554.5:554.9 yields 2.12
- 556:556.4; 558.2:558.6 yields 2.26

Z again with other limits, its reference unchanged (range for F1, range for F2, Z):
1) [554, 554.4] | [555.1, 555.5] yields 0.12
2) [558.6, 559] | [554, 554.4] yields 0.45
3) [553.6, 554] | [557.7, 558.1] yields 0.25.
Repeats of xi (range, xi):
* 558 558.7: 4.8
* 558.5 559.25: 5.0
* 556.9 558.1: 4.3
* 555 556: 5.5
